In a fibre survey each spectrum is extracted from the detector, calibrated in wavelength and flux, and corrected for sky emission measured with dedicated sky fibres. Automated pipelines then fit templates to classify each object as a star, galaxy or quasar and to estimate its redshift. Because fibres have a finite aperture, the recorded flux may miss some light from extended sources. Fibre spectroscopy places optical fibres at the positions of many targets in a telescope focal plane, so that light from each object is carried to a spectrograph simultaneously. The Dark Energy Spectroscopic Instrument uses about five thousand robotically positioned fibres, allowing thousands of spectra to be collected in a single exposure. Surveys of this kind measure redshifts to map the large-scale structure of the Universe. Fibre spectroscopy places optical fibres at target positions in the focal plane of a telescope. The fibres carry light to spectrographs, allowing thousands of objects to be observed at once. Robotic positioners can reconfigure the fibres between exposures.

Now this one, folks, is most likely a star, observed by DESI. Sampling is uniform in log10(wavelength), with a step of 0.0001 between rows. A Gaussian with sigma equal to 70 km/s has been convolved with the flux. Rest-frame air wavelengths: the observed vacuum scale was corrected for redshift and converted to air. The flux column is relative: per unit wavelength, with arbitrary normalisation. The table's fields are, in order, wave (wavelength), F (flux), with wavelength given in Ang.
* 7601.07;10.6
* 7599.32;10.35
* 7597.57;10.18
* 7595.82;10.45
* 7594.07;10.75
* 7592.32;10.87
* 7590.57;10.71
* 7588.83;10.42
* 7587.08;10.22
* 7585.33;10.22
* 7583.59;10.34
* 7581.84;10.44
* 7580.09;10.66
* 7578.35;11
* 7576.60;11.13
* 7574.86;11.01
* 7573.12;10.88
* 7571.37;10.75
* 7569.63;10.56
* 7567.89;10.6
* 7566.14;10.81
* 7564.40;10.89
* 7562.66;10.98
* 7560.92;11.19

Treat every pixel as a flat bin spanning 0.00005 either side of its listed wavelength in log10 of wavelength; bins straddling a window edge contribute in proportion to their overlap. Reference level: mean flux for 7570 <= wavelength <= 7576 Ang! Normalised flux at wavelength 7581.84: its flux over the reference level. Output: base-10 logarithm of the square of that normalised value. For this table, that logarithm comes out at -0.04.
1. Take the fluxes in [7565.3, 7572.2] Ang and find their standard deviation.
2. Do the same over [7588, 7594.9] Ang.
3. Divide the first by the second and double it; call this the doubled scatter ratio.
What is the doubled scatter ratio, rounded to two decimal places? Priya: 1.25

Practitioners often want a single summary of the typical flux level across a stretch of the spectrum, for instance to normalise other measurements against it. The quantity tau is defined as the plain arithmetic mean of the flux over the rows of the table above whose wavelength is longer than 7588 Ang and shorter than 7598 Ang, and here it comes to 10.6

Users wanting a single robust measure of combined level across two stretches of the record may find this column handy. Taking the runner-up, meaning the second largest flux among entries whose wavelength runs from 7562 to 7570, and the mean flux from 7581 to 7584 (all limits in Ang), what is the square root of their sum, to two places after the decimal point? 4.61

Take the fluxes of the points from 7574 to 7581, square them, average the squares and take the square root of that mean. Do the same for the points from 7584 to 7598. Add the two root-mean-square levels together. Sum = 21.4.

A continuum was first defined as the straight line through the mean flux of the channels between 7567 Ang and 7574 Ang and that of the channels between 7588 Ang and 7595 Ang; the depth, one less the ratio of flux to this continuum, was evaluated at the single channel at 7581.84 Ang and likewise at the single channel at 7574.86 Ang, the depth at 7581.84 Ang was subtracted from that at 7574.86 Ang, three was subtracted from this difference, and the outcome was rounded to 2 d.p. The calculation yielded -3.05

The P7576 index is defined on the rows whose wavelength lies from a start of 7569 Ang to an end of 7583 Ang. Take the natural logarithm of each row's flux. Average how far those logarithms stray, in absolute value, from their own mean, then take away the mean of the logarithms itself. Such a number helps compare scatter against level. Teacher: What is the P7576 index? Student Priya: -2.36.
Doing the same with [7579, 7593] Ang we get -2.33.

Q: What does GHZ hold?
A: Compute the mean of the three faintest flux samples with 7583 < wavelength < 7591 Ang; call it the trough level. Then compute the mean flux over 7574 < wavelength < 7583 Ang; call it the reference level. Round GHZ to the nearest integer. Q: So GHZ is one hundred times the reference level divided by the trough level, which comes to 106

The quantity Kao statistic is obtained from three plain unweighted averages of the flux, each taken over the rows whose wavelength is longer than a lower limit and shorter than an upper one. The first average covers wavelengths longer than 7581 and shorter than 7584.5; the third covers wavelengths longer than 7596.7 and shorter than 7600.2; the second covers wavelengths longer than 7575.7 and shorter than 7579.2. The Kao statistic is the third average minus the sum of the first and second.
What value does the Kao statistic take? -11.2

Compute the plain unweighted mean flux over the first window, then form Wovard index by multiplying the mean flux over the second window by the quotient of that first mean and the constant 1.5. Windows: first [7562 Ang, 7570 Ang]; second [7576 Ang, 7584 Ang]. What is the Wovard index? 76.9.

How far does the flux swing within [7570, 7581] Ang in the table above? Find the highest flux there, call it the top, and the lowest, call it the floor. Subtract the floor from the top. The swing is 0.47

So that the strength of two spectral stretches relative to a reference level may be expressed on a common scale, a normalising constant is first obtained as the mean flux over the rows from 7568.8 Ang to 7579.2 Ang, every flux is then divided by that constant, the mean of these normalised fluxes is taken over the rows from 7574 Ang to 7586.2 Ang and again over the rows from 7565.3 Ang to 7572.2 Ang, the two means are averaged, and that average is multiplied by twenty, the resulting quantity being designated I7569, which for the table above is 19.6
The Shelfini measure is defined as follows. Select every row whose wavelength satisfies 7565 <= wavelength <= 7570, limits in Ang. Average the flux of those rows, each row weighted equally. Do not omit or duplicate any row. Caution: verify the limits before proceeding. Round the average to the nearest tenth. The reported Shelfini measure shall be 10.7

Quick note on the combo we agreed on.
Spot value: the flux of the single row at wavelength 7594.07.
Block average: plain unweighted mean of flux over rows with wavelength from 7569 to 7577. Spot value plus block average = 21.6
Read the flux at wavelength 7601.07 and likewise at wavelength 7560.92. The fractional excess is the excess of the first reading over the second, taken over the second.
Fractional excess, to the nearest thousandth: -0.053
